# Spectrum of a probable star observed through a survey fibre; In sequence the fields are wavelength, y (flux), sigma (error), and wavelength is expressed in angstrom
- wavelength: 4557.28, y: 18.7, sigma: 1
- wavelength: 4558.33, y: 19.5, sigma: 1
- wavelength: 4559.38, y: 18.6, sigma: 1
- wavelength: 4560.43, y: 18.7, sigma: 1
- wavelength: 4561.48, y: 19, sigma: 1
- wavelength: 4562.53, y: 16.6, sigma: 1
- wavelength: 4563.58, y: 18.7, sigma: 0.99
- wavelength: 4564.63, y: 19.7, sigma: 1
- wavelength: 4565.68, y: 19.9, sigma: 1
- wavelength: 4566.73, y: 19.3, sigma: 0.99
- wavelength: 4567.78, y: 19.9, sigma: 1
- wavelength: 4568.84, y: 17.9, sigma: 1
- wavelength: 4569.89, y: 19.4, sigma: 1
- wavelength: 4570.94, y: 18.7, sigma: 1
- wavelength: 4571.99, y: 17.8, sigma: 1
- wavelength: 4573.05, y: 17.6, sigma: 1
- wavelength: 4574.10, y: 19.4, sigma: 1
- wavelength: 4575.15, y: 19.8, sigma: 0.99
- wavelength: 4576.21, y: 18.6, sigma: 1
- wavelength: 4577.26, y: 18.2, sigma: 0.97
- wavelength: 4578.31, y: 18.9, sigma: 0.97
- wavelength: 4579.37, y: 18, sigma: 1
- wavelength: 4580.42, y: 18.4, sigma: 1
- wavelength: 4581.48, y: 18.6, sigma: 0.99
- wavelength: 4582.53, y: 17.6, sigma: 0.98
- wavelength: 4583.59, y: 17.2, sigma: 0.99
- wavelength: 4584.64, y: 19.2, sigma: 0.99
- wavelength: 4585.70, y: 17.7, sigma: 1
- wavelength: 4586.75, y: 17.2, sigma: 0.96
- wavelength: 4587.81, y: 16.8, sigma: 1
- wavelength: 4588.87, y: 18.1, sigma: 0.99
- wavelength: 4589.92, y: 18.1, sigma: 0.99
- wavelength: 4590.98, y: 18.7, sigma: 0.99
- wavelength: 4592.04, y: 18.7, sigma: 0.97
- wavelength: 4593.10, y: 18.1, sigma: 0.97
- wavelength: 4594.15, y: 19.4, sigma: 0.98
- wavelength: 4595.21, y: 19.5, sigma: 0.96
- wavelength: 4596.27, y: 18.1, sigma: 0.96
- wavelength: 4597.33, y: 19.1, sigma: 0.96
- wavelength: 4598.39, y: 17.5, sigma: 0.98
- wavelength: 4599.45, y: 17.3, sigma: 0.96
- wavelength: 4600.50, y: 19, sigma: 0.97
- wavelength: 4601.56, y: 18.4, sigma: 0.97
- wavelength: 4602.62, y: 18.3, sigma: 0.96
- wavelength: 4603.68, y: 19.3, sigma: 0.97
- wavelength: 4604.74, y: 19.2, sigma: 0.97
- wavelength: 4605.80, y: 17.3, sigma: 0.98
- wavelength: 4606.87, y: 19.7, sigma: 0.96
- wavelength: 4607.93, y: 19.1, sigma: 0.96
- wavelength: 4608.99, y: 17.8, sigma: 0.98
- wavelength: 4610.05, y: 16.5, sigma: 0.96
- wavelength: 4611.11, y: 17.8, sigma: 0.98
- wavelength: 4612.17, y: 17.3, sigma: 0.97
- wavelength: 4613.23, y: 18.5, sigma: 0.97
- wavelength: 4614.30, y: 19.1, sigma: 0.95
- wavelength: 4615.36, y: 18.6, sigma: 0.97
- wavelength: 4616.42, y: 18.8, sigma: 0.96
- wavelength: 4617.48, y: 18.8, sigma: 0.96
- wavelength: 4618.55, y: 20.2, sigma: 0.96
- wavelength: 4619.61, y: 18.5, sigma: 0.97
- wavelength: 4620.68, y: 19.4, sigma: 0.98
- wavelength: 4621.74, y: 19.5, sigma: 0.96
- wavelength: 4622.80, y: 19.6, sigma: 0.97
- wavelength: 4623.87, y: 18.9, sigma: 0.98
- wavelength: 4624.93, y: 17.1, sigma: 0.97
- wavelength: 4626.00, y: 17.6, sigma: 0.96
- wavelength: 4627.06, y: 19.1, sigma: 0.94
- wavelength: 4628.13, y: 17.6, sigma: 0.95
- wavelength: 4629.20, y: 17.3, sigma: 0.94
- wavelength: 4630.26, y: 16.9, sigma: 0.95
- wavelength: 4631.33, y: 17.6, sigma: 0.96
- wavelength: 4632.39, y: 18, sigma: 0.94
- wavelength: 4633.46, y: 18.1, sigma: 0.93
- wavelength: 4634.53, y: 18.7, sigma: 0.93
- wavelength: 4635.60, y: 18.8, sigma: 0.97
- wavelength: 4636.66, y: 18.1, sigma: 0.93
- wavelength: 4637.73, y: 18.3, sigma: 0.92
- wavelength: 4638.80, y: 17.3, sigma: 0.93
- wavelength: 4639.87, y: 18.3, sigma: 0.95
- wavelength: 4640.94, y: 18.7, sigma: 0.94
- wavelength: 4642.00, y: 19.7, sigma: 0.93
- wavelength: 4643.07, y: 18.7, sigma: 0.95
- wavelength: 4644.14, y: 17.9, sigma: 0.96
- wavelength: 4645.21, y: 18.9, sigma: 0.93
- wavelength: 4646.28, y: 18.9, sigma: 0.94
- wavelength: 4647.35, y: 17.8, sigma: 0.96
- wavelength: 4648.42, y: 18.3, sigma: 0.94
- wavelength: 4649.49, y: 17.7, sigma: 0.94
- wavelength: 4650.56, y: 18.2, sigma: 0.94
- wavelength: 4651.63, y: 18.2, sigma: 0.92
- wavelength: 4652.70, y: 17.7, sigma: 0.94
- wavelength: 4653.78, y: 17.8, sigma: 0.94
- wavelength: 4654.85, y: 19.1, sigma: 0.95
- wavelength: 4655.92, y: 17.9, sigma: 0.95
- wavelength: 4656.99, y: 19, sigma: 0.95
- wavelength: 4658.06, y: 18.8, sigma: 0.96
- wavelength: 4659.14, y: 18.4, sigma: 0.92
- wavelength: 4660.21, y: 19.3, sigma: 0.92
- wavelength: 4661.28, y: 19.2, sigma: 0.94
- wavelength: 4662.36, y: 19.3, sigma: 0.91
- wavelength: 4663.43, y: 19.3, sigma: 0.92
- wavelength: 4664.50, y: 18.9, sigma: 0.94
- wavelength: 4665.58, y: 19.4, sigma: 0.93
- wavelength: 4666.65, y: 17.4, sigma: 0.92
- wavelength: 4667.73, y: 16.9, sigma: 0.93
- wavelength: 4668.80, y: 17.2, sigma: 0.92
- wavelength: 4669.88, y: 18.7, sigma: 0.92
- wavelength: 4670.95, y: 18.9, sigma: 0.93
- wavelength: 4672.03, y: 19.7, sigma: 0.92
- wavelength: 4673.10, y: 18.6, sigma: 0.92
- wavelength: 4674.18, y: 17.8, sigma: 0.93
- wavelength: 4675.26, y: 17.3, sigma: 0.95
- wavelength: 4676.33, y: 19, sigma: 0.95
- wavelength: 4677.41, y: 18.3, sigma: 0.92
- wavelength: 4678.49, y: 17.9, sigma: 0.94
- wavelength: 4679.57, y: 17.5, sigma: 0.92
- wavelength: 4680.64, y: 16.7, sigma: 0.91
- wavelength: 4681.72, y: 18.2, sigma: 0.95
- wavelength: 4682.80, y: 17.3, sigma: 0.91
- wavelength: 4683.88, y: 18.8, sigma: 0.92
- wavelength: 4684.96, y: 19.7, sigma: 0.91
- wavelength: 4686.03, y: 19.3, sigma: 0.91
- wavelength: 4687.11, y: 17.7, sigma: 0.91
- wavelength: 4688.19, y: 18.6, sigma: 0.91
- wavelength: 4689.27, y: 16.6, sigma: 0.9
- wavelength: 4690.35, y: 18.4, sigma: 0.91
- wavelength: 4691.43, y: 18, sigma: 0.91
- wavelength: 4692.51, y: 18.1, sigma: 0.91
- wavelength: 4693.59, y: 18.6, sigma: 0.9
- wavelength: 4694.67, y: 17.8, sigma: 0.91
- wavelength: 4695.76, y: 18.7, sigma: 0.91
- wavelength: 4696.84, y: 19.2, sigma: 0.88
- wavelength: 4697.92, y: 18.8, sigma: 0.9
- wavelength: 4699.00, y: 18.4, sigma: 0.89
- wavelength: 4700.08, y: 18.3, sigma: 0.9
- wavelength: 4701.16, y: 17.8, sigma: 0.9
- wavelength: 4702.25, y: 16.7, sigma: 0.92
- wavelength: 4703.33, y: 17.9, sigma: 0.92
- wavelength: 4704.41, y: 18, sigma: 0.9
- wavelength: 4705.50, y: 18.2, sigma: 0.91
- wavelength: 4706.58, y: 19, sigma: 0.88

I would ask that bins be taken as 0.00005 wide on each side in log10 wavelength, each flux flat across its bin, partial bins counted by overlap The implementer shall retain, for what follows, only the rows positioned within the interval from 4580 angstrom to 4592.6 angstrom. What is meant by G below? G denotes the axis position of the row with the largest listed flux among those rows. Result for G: 4584.64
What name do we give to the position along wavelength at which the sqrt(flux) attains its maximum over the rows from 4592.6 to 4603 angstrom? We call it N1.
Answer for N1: 4595.21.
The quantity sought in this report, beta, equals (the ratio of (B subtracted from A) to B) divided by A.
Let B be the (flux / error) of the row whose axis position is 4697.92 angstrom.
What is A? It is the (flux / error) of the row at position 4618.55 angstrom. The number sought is 0.0003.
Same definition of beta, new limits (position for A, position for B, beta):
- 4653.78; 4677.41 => -0.0025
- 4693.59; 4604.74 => 0.0021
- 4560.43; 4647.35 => 0.0005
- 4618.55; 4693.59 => 0.0009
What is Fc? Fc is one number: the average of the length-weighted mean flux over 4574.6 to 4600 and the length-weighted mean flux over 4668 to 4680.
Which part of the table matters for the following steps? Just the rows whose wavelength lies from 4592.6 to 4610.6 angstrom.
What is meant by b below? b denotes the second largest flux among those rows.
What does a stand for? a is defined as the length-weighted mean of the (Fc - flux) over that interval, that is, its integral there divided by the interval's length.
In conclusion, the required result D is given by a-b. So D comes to -19.7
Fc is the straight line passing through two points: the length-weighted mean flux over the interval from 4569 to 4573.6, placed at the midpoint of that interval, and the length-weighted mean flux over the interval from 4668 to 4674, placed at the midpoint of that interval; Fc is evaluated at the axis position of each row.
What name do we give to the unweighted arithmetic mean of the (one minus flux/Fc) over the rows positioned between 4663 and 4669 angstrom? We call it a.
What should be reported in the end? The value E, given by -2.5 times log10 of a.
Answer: 4.4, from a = 0.017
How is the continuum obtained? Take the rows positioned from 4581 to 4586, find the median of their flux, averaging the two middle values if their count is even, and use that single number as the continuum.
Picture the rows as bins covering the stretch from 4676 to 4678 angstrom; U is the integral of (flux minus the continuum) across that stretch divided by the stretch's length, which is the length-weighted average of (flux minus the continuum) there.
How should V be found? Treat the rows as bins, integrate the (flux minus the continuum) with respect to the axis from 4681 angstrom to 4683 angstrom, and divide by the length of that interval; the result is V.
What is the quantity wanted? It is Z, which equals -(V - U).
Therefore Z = 0.9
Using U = 0.9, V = 0.03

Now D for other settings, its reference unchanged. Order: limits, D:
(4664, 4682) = -19.3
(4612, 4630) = -19.9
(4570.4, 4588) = -19.4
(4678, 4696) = -19.1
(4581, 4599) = -19.3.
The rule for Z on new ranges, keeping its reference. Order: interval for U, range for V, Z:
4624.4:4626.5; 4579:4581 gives -0.9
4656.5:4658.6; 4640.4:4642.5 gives -0.3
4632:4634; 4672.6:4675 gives 0.0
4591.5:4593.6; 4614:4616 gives -0.4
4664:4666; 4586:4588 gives 2.0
